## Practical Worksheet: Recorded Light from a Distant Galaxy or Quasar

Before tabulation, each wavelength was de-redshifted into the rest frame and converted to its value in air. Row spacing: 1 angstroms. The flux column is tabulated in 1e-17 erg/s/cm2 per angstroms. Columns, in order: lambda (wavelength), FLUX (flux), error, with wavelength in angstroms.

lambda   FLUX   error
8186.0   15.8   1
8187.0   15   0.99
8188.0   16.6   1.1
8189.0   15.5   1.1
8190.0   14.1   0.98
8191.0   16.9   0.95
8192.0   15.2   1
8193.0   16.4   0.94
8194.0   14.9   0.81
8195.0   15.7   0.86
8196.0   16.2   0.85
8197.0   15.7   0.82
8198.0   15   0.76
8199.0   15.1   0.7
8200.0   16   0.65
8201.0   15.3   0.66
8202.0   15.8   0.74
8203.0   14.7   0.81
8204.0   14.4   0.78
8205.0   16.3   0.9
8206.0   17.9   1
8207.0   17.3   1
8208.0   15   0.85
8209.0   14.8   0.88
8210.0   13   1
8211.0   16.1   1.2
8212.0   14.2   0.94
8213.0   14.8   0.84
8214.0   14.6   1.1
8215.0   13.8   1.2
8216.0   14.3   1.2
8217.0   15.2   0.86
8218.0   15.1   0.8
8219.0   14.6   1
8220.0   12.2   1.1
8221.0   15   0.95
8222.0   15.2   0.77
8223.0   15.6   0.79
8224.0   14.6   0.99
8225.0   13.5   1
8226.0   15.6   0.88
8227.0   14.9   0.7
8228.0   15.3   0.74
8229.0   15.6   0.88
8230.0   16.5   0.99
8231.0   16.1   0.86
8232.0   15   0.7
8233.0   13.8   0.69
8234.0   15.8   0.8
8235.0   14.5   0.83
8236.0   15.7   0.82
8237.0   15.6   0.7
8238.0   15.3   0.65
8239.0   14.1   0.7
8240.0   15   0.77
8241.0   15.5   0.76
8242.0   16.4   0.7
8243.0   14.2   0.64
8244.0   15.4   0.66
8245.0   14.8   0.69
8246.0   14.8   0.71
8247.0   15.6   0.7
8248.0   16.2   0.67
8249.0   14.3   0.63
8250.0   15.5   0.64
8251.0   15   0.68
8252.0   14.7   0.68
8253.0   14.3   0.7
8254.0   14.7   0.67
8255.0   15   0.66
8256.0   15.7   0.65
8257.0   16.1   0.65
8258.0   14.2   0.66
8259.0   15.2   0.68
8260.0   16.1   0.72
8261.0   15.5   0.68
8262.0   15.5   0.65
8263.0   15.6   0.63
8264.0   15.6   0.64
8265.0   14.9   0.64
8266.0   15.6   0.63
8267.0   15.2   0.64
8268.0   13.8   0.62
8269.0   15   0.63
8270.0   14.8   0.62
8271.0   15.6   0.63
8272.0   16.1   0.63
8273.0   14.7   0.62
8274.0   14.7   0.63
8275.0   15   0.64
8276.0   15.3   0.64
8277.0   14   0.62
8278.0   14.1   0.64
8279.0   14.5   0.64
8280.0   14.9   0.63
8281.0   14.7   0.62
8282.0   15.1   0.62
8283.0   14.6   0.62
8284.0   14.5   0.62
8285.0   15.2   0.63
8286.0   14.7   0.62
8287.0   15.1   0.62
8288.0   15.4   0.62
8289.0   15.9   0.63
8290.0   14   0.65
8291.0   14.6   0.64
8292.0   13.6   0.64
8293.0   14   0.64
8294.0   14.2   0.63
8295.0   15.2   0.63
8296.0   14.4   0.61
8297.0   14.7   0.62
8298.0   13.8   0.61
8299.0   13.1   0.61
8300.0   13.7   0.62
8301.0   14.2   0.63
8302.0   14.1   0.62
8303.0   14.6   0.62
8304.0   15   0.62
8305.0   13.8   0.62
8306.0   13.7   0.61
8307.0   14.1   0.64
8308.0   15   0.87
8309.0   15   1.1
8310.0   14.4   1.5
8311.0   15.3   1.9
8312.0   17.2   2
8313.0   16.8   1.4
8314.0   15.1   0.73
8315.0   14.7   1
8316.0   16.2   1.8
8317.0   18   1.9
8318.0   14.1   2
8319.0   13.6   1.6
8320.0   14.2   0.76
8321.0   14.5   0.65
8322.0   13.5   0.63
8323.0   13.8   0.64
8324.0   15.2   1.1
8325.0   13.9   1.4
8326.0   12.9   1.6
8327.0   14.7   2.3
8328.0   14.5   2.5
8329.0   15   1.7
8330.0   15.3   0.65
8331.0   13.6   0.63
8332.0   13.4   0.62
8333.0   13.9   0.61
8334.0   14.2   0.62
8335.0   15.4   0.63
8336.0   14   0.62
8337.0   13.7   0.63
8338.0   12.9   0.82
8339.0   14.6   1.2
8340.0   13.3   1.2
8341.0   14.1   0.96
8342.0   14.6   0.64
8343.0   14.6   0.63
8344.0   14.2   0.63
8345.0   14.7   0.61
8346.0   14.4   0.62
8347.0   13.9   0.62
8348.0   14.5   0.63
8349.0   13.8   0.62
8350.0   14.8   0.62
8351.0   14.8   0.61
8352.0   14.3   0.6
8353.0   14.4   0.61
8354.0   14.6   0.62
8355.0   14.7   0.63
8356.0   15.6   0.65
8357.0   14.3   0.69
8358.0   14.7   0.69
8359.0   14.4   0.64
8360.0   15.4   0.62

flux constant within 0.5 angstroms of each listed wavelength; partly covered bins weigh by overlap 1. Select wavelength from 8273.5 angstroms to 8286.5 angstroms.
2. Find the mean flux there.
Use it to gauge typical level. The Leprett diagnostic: 14.7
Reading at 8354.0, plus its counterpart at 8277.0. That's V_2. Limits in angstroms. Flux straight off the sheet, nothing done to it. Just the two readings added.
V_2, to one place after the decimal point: 28.6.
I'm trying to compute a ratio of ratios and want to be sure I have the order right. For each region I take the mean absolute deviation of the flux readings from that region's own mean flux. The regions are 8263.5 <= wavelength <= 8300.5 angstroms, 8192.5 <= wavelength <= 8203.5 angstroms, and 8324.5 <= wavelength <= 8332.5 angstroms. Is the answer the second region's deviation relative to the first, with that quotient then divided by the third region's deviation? 1.3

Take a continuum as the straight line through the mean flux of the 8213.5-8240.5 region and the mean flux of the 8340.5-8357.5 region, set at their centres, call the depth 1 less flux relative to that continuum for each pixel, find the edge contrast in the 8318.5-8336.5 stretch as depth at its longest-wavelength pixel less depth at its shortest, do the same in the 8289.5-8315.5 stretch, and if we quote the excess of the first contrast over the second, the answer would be 0.02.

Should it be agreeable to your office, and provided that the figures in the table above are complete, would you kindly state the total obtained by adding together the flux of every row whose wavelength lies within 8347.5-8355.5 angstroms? 116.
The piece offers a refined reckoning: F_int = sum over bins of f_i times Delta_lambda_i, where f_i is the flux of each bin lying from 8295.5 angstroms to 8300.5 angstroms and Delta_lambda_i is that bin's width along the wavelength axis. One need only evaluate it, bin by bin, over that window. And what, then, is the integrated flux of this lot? 70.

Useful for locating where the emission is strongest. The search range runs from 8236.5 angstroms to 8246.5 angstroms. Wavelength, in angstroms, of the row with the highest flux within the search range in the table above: 8242.0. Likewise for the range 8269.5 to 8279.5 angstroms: 8272.0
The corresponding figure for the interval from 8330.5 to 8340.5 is 8335.0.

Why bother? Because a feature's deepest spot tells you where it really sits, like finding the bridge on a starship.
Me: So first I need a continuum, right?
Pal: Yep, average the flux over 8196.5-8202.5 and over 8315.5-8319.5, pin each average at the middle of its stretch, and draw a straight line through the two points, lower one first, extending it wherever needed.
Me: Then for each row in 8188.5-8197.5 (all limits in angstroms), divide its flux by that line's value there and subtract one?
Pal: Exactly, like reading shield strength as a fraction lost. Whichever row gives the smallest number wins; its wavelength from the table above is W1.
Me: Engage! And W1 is 8190.0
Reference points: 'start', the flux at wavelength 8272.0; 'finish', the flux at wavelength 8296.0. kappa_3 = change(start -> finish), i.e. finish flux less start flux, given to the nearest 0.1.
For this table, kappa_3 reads -1.7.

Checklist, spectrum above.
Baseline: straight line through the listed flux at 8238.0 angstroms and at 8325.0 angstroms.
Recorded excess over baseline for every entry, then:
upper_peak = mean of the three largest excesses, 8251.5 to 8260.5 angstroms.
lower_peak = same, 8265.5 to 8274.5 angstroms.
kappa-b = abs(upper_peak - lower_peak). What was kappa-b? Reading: 0.01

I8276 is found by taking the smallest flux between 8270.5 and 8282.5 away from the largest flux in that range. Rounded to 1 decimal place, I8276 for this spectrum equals 2.1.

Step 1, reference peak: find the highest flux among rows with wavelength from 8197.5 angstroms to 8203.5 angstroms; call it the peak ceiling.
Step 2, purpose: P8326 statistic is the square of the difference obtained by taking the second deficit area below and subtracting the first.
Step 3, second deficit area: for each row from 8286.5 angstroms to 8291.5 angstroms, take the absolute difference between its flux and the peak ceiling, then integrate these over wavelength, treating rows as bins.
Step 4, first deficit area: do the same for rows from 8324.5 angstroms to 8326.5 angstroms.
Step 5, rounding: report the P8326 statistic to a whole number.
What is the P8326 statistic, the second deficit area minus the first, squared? 0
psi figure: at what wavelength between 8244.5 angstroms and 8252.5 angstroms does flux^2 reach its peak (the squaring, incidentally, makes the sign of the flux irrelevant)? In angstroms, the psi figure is 8248.0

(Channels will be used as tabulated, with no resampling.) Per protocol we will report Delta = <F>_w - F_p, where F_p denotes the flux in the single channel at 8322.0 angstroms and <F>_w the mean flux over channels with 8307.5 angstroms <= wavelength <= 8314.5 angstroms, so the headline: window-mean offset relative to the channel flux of 2.0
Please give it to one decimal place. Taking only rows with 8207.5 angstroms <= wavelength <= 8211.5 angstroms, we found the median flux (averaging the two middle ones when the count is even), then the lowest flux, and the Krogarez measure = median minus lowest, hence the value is 1.9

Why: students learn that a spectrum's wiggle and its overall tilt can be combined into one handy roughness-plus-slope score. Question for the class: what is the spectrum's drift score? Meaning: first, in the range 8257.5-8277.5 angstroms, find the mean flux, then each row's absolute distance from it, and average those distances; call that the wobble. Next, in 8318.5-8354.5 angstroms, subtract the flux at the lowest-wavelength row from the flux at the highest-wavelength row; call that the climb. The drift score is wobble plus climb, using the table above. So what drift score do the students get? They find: 1.5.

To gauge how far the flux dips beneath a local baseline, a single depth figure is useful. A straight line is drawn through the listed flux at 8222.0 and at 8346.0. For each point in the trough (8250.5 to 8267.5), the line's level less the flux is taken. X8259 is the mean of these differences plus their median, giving -0.56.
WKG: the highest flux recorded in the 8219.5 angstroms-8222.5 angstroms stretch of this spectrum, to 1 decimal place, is 15.2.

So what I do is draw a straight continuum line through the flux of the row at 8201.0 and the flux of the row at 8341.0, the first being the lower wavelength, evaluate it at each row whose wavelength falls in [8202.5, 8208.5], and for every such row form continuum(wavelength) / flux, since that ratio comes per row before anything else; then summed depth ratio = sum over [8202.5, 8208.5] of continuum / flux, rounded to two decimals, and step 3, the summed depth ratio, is 5.79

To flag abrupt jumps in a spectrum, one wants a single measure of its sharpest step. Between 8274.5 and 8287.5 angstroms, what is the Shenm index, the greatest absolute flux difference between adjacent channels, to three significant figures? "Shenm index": 1.30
